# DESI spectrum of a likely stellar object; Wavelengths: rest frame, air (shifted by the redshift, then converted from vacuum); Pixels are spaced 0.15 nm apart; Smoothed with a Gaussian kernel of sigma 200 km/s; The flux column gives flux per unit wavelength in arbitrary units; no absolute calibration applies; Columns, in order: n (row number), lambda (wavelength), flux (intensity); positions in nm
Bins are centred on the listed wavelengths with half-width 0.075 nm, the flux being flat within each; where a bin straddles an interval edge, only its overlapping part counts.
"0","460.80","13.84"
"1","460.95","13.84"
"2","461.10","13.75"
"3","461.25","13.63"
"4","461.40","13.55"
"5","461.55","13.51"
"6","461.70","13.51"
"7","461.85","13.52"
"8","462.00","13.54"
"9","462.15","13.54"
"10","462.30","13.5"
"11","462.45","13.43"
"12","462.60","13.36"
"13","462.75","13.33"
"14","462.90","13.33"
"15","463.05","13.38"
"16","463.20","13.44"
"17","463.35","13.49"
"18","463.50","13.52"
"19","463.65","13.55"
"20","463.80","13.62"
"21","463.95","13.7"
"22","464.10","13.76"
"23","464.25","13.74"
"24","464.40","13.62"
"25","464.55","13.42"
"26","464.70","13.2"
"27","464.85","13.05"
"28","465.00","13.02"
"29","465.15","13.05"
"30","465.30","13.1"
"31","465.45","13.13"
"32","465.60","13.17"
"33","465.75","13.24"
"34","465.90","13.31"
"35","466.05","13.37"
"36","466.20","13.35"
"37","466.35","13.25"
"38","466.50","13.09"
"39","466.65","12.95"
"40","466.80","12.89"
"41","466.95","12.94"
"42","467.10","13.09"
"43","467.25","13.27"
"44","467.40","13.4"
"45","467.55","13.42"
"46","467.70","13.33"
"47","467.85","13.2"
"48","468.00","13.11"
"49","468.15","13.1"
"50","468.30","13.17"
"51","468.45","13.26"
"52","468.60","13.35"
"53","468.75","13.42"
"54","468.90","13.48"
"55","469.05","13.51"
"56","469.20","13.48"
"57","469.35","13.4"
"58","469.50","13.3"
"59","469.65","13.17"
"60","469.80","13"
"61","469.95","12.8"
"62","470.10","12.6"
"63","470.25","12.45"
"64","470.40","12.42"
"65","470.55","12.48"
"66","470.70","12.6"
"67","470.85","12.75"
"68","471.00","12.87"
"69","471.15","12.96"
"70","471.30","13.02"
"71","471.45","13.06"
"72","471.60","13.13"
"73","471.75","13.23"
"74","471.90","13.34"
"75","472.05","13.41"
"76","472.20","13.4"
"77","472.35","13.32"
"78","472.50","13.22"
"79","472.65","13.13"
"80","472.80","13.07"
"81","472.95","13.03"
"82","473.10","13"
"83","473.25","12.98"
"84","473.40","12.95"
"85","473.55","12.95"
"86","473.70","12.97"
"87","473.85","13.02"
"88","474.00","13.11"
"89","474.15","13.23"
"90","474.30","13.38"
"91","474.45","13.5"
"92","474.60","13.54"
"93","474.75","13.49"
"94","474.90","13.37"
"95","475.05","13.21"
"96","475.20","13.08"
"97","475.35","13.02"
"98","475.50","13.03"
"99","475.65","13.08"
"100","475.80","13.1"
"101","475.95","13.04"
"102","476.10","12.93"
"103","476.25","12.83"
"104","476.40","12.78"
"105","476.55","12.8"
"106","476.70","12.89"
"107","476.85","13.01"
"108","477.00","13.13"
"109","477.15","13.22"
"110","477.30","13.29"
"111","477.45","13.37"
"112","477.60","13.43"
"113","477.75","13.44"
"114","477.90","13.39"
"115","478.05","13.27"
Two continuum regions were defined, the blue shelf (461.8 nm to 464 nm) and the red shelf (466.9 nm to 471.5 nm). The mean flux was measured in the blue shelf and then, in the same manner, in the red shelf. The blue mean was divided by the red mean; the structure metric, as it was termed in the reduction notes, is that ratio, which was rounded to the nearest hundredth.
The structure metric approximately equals 1.03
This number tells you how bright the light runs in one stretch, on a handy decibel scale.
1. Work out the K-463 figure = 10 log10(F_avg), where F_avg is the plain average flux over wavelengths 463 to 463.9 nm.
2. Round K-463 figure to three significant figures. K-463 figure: 11.3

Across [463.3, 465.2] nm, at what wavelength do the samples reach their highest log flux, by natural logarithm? 464.10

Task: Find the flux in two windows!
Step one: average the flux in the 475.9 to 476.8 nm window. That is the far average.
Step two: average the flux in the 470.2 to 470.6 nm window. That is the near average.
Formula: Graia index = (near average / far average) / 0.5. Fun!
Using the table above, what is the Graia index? 1.93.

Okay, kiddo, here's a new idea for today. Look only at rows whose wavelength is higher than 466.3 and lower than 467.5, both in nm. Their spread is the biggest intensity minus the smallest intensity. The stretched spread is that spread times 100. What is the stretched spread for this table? 51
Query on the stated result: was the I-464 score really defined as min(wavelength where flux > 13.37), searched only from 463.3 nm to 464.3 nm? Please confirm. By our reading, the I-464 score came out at 463.35 nm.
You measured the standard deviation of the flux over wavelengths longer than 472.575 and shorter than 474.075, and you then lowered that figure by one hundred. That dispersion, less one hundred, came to -99.9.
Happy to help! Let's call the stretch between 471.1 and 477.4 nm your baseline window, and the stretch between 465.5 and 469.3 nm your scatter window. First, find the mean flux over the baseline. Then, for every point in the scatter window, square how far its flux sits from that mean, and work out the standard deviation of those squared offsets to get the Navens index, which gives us 0.04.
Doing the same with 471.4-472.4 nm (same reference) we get 0.03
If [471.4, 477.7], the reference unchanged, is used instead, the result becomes 0.04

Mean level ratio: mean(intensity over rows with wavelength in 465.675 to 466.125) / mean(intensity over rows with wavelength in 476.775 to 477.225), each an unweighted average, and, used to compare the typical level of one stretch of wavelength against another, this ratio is 1.01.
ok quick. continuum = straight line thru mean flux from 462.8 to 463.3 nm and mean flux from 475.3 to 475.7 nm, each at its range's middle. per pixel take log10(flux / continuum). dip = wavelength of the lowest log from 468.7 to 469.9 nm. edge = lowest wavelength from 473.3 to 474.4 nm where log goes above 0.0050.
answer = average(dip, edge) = 472.05 nm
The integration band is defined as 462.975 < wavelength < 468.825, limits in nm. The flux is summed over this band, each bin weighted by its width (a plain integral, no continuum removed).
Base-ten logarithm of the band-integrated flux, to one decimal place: 1.9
